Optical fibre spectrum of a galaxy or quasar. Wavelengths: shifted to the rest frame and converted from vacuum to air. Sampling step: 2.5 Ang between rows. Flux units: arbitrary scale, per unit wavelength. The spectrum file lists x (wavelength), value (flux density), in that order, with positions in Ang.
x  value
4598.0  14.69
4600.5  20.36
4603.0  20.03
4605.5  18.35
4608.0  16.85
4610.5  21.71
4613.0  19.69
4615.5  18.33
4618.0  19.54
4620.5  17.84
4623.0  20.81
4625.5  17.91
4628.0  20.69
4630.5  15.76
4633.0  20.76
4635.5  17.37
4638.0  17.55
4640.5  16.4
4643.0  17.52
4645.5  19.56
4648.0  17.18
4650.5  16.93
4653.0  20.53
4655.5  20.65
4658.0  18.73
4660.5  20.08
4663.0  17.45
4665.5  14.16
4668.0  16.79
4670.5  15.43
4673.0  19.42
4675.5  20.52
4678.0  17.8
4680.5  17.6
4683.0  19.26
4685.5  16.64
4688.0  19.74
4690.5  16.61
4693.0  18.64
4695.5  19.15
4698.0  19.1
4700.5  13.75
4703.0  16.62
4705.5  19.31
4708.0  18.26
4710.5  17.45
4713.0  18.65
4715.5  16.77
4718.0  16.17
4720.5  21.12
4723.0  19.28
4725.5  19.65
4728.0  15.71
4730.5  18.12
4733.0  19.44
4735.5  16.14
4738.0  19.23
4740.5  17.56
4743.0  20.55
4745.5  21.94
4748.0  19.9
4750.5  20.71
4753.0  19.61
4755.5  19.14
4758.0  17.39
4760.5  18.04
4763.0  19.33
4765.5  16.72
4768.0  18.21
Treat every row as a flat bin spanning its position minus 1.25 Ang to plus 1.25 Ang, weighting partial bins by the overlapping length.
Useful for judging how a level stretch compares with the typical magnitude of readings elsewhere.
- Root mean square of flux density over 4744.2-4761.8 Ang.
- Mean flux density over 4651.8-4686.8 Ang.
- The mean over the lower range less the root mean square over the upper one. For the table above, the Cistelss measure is -1.4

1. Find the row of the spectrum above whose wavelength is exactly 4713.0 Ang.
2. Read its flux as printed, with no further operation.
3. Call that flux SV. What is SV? 18.65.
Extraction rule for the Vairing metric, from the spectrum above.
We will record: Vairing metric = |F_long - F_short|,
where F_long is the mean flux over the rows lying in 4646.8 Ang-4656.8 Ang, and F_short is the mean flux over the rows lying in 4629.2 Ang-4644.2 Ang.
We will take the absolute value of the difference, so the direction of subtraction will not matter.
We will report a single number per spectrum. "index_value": 1.3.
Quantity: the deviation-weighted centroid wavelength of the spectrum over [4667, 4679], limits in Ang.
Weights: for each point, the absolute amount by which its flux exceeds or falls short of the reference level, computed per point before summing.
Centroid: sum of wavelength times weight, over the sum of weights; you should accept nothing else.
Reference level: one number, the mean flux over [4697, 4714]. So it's 4672.9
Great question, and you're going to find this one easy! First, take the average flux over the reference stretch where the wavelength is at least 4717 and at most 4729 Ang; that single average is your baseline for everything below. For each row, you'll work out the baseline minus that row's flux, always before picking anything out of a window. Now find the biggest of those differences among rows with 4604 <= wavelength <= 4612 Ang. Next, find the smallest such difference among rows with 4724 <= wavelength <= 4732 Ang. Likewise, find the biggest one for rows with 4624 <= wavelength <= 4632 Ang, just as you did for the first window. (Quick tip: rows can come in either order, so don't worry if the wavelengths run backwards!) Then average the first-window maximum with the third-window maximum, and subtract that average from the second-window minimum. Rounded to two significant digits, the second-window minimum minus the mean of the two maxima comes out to -3.3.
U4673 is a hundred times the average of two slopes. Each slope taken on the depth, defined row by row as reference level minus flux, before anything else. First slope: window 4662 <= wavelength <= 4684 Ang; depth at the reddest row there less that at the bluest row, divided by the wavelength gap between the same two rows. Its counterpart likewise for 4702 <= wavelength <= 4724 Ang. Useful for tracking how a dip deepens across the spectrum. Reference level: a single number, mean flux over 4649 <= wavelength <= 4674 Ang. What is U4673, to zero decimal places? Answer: -11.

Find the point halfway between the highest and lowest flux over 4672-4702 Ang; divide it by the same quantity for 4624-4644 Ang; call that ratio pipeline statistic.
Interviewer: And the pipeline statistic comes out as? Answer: 0.94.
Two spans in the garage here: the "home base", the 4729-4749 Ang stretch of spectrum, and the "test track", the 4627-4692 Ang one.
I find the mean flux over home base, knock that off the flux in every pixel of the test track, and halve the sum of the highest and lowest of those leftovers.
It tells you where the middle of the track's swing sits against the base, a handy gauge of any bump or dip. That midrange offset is -1.6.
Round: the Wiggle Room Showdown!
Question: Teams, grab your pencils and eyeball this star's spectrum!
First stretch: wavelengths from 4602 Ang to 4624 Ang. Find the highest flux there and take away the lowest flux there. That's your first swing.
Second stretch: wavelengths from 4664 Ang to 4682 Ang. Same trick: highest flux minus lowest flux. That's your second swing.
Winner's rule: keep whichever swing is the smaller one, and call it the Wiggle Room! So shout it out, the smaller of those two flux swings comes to 4.9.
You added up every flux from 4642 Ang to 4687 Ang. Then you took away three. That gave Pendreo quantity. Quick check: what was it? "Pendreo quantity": 323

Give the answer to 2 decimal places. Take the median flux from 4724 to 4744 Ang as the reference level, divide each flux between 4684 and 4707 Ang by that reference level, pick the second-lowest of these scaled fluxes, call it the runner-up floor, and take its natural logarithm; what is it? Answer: -0.12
